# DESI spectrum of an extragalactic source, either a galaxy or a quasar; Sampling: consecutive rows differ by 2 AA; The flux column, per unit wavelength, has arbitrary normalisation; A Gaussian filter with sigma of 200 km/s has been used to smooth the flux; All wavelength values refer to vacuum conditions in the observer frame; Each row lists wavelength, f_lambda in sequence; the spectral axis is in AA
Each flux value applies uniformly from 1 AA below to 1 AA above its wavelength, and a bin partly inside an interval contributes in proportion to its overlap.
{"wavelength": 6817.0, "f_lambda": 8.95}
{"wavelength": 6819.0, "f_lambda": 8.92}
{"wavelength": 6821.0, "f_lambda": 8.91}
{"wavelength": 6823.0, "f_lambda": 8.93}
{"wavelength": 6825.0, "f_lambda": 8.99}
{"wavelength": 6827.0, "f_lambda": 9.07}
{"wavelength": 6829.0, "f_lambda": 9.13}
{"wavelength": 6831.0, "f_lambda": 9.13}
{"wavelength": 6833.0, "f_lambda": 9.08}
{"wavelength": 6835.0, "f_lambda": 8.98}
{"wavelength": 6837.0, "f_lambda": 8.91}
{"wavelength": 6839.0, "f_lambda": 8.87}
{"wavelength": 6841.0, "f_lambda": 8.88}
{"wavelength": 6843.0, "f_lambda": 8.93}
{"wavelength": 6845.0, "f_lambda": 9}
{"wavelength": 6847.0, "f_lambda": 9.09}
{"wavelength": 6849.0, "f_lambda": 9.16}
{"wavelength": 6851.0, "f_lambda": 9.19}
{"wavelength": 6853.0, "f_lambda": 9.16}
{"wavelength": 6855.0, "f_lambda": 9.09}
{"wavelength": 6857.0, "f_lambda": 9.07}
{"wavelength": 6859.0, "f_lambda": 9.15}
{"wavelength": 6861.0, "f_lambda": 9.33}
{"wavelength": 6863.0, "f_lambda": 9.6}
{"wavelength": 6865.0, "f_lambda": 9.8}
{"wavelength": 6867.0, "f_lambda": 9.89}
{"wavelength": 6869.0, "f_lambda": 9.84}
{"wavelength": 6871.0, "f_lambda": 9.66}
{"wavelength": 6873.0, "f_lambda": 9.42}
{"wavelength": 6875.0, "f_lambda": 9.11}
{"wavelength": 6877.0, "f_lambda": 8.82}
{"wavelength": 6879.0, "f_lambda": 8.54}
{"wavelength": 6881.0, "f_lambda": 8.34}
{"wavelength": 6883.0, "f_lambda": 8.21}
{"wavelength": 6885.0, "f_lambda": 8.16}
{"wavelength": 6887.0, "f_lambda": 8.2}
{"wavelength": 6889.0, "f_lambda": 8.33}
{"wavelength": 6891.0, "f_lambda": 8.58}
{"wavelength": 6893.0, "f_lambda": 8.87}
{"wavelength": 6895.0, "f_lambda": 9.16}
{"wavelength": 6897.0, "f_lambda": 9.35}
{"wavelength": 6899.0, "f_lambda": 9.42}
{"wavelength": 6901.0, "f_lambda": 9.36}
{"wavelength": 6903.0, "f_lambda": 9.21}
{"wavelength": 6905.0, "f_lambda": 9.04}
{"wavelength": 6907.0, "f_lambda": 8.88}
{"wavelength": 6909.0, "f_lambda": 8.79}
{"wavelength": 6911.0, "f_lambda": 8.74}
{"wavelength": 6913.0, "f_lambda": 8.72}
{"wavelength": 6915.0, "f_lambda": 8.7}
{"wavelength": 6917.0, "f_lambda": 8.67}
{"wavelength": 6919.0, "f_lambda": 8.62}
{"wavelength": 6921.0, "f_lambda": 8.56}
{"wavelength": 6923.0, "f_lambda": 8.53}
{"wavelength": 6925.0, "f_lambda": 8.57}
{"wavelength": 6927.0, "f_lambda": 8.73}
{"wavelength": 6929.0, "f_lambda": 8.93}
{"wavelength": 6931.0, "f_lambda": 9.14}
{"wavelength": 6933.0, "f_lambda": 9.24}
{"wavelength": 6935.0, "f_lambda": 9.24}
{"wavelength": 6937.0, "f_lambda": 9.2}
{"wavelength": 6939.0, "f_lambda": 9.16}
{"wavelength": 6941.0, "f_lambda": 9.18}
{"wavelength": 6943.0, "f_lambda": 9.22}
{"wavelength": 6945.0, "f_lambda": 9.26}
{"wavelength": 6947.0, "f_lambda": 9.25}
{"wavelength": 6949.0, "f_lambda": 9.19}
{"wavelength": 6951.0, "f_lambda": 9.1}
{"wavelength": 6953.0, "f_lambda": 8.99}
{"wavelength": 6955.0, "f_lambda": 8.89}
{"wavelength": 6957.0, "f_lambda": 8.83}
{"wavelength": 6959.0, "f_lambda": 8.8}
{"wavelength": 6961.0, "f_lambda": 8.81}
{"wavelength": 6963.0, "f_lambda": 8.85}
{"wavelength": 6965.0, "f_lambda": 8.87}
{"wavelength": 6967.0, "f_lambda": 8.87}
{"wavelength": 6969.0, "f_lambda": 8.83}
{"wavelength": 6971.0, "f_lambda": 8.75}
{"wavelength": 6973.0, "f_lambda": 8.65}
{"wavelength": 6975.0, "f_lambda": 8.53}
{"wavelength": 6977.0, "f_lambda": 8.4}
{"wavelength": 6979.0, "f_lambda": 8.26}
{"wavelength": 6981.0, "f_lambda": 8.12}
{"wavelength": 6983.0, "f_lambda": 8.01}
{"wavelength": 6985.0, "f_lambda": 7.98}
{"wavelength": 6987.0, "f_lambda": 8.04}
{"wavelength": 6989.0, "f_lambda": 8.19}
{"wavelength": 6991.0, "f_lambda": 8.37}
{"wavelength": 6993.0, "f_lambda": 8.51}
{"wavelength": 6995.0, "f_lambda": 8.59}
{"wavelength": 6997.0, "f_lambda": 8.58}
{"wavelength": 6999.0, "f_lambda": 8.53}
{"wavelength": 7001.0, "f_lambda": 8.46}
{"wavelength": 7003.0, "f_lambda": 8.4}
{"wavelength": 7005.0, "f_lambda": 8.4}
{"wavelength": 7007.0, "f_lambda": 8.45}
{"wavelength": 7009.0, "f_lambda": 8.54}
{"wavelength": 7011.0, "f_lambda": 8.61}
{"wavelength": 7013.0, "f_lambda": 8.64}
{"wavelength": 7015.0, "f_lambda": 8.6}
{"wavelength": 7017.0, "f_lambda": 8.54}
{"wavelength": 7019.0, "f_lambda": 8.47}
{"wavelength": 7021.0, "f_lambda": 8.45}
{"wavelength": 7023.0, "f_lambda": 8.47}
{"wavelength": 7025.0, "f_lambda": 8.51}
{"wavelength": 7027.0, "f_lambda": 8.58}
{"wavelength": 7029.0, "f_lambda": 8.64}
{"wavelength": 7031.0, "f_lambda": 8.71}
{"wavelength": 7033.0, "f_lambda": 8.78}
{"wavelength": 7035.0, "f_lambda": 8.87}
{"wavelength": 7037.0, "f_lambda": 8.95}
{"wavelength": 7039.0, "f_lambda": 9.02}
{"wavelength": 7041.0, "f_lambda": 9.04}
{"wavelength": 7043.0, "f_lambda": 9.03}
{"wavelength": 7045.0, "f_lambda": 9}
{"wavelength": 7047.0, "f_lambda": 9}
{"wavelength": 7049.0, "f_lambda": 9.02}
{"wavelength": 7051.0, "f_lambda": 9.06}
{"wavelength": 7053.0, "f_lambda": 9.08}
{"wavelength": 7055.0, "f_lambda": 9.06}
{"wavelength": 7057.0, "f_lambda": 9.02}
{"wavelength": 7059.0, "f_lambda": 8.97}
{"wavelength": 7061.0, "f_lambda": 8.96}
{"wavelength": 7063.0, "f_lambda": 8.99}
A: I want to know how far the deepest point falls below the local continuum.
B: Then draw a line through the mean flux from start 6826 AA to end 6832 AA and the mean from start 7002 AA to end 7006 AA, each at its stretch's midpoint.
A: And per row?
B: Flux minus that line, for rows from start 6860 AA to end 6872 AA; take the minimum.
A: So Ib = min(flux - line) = 0.3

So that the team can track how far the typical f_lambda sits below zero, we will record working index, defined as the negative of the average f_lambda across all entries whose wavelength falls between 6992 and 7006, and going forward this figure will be -8.5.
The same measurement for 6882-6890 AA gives -8.2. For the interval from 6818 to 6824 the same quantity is -8.9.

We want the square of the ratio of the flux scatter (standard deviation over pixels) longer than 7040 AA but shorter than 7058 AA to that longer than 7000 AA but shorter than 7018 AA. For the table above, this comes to 0.1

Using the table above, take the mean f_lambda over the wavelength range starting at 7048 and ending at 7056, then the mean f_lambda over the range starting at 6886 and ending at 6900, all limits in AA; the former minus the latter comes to 0.2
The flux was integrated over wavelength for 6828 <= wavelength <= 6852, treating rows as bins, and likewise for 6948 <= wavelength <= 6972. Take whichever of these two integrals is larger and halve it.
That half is 108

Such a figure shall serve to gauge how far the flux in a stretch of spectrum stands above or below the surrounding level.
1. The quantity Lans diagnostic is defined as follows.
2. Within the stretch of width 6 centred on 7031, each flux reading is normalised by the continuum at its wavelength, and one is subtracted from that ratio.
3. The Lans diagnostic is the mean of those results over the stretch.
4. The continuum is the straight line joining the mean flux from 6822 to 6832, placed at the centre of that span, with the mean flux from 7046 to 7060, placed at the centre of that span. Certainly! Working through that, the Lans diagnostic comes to -0.036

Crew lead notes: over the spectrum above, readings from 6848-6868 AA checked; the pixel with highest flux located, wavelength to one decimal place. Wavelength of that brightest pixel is 6867.0 AA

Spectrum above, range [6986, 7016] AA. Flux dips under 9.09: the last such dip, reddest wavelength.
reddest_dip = 7015.0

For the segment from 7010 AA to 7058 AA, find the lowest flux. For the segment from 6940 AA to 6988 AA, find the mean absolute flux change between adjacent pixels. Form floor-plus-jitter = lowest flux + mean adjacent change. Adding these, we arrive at 8.52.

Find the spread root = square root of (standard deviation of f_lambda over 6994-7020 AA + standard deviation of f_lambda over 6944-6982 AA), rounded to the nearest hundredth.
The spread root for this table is 0.62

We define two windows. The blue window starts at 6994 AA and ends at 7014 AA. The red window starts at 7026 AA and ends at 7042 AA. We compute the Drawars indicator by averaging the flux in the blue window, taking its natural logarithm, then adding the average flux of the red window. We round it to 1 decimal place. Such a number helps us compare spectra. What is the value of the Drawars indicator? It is 11.0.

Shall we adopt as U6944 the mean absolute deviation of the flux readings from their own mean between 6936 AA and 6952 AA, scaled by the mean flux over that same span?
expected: 0.004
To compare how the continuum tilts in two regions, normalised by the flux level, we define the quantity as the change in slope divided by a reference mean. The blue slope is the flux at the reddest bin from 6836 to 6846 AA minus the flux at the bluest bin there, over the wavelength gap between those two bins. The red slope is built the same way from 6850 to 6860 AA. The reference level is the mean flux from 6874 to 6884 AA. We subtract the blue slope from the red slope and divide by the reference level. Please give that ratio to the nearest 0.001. -0.002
